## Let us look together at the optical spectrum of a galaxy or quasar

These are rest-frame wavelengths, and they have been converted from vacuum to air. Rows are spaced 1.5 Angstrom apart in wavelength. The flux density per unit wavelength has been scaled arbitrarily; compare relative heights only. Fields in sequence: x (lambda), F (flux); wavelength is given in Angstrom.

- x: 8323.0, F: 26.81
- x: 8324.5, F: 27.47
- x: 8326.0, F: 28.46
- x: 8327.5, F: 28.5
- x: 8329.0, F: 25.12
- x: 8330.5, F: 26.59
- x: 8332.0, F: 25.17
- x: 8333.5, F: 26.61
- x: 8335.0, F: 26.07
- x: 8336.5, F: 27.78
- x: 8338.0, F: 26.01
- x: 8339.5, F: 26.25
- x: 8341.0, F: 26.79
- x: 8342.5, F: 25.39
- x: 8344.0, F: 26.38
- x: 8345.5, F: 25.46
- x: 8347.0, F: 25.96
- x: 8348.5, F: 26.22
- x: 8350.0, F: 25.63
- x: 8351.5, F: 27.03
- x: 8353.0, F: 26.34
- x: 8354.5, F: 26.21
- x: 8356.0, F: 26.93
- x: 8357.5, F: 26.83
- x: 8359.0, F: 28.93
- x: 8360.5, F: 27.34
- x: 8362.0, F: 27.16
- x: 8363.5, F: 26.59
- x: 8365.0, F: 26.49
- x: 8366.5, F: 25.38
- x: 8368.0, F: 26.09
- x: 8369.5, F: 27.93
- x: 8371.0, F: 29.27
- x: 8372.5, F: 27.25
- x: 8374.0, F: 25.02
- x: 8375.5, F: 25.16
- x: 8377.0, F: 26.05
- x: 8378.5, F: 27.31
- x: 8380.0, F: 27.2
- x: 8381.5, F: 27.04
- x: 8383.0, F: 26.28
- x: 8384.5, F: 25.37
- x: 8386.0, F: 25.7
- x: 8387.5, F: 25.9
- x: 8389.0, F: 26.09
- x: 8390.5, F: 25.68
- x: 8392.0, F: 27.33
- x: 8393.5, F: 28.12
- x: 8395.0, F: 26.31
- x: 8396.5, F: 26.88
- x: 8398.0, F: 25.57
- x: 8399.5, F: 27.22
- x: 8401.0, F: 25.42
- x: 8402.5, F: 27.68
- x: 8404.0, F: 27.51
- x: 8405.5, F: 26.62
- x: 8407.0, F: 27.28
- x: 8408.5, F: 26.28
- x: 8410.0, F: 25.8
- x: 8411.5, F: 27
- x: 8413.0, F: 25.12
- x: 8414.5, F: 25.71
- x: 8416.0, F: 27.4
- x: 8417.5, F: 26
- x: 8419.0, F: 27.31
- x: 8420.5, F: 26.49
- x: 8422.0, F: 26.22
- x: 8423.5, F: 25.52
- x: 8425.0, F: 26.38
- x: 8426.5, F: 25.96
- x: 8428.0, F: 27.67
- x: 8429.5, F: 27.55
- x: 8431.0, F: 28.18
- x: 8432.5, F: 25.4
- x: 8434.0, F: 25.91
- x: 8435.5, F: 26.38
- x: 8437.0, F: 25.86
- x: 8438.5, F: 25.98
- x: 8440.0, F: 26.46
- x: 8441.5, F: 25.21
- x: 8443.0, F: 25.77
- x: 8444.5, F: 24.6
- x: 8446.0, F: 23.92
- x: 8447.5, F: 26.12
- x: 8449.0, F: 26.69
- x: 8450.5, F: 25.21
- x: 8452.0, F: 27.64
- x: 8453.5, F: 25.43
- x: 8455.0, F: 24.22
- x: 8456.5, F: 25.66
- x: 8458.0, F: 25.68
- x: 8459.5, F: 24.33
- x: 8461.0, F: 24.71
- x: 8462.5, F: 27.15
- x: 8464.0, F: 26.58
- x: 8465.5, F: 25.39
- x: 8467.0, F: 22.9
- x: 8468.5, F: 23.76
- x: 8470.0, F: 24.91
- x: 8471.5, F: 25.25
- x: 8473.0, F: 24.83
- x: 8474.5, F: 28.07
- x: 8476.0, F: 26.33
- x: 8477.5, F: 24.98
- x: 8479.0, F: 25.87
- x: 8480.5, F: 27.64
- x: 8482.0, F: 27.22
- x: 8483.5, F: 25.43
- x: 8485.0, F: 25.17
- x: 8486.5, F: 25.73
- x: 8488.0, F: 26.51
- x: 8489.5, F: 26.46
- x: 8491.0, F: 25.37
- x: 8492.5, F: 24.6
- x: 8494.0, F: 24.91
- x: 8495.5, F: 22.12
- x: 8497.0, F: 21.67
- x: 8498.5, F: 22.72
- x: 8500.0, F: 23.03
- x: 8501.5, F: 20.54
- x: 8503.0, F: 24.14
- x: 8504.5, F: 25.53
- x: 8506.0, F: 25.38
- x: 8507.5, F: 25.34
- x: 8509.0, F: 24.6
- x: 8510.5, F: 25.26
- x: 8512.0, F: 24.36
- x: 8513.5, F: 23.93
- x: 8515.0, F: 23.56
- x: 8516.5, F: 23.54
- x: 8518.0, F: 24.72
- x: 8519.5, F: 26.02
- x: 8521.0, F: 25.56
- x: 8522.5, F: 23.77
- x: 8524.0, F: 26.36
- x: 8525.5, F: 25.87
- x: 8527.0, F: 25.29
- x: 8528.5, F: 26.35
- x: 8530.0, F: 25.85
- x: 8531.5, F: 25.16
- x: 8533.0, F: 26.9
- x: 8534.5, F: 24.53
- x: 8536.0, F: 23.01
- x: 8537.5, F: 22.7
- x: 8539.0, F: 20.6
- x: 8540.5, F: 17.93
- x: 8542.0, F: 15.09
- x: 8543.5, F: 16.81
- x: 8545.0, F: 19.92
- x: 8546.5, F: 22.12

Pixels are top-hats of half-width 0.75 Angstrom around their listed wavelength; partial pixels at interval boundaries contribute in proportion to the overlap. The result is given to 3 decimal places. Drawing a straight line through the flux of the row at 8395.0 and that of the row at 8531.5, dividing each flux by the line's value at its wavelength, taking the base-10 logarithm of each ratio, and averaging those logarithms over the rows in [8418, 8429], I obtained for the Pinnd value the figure 0.007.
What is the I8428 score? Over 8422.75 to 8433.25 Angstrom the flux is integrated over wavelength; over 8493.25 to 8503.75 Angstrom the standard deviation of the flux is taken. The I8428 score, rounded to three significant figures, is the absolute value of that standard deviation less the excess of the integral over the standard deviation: 277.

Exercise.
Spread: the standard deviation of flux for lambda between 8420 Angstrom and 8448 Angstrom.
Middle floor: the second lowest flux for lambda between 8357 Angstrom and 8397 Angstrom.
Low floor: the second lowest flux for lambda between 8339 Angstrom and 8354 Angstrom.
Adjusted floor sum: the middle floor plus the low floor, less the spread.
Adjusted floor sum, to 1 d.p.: 49.6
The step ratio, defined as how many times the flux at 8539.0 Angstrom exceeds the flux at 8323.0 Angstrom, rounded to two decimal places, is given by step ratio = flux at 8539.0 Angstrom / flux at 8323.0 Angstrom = 0.77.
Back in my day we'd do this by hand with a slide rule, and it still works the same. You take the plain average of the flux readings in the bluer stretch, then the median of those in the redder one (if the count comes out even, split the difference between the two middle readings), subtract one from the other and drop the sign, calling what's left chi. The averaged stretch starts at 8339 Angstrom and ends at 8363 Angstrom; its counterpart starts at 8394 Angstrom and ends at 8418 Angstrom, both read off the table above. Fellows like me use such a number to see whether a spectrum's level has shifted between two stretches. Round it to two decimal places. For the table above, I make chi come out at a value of 0.09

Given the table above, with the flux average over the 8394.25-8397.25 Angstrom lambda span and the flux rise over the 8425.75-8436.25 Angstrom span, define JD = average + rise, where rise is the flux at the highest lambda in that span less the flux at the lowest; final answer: 27.0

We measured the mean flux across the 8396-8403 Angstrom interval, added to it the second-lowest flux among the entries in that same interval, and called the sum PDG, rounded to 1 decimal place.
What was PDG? 52.1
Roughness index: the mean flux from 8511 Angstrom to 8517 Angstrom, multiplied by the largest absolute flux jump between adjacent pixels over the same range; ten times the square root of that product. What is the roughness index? 32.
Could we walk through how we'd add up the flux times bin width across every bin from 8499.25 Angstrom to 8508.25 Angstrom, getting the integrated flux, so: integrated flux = 216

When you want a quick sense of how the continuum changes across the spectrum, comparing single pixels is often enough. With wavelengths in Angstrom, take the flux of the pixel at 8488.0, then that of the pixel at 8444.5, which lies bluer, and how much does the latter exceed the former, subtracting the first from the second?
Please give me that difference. -1.9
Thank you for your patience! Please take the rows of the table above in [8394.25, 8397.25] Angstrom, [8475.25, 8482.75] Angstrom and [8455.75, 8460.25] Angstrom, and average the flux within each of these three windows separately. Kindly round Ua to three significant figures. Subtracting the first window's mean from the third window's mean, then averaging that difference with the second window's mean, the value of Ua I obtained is 12.5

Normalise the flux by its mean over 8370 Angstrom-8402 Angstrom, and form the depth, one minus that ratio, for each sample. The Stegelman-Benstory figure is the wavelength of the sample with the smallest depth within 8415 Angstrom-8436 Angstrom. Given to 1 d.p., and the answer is 8431.0 Angstrom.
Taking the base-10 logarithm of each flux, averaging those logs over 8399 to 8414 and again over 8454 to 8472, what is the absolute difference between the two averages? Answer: 0.026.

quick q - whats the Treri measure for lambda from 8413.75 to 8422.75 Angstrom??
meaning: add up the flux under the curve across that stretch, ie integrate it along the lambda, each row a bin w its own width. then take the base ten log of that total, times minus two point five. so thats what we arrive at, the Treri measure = -5.9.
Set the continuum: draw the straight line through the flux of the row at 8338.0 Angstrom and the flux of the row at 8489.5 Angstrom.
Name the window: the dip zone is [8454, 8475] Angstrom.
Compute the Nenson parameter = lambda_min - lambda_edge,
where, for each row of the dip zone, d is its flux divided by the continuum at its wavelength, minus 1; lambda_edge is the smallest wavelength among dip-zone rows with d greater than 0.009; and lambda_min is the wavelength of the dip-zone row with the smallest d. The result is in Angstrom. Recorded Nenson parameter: 4.5 Angstrom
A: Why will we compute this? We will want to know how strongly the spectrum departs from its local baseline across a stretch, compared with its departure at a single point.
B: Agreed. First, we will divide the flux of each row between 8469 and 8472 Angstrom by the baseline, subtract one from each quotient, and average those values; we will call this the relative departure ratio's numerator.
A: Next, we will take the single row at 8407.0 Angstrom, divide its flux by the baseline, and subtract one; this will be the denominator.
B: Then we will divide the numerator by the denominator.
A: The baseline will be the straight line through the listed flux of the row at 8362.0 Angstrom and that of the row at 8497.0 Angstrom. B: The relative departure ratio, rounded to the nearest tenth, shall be 1.3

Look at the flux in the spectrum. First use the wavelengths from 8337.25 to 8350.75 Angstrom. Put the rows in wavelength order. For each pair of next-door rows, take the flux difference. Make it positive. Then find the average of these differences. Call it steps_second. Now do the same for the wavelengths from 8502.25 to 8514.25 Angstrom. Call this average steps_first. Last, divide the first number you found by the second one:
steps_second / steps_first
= 1.1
